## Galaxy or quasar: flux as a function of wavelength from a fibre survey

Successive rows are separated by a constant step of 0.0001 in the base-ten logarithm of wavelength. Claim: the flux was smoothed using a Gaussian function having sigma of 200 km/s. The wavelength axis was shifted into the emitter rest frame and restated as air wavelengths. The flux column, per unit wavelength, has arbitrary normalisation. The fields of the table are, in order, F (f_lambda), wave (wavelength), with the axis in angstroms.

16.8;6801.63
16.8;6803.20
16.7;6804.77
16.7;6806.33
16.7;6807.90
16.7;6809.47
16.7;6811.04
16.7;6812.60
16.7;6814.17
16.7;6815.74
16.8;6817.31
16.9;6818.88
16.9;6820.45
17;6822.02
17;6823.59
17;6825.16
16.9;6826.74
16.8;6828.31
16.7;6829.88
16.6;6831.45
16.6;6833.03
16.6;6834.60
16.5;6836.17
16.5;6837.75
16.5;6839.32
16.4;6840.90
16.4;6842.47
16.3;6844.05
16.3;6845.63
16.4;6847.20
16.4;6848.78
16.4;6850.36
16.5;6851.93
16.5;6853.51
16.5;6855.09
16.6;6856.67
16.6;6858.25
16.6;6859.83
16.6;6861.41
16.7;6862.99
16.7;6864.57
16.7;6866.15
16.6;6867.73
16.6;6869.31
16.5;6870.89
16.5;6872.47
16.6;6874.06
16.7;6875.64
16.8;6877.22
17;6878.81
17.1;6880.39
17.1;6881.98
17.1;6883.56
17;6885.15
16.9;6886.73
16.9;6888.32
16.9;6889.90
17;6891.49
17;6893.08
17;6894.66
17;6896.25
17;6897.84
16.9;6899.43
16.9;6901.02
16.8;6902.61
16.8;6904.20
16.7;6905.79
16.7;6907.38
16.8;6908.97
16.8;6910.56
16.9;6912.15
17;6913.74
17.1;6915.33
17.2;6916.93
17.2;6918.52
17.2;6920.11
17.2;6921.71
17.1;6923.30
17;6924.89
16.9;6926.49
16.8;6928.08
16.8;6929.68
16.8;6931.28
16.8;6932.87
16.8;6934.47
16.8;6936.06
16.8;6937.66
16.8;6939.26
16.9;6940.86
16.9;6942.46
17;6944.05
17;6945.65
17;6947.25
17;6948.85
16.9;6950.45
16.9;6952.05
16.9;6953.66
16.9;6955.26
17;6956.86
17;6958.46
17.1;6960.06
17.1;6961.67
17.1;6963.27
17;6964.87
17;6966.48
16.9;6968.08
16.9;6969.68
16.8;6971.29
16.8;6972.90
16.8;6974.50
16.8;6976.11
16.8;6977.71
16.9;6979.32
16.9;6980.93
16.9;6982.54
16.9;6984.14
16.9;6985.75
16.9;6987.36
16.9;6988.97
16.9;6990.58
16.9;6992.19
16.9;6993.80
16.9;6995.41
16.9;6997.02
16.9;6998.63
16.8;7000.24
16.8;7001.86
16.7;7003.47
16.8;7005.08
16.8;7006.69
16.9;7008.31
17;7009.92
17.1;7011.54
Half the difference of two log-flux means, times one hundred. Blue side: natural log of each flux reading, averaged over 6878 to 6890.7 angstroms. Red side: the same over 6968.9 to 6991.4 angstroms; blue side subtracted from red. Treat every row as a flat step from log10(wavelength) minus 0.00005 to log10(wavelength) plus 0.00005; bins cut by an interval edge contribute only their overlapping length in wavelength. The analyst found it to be -0.40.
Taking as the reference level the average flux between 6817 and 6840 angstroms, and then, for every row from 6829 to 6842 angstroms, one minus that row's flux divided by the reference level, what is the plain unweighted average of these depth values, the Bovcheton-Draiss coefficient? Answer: 0.012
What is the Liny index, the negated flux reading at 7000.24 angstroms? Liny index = -16.8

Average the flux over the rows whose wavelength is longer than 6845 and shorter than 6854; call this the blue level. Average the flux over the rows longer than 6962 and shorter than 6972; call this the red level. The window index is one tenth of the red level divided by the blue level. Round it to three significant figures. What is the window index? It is 0.103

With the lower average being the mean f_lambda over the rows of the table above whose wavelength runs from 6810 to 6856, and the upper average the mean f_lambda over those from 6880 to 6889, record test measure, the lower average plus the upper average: 33.6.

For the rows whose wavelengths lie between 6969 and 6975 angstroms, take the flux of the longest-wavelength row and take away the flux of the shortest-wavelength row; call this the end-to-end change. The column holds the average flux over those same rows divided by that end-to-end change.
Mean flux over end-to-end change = -168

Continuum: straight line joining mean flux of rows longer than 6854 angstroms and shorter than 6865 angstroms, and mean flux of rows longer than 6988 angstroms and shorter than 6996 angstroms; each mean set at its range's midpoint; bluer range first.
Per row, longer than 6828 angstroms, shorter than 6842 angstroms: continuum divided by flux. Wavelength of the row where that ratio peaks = 6840.90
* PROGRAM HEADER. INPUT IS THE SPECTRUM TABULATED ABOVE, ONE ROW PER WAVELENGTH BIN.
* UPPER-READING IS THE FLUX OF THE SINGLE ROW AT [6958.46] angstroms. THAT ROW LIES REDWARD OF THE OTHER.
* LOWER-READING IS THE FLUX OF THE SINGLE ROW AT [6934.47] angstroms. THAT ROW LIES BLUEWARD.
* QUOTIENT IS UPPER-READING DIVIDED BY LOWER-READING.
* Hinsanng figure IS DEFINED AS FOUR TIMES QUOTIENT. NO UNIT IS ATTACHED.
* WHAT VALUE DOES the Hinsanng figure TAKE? 4.05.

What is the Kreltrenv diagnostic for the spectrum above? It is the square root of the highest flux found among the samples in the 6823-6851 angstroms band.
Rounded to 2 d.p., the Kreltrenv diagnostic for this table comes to 4.12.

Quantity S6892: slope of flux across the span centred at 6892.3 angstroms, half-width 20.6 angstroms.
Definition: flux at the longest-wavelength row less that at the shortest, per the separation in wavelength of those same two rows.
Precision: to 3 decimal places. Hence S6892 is 0.010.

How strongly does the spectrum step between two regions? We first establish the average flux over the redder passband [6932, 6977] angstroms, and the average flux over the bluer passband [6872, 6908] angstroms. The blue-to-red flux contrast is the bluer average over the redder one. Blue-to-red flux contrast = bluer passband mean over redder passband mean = 1.00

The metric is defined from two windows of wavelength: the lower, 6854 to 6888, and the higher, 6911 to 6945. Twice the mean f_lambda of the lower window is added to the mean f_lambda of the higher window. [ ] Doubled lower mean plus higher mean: 50.4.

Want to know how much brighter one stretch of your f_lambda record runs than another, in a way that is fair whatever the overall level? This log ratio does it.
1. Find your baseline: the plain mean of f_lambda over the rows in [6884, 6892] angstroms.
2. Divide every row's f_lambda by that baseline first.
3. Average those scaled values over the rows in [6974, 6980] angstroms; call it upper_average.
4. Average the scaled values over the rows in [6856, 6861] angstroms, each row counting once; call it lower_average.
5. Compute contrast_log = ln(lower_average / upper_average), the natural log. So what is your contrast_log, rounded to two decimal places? -0.01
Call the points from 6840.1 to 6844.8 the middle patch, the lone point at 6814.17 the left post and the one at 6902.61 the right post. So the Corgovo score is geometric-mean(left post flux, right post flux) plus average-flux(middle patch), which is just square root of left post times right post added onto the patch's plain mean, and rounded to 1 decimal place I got 33.1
